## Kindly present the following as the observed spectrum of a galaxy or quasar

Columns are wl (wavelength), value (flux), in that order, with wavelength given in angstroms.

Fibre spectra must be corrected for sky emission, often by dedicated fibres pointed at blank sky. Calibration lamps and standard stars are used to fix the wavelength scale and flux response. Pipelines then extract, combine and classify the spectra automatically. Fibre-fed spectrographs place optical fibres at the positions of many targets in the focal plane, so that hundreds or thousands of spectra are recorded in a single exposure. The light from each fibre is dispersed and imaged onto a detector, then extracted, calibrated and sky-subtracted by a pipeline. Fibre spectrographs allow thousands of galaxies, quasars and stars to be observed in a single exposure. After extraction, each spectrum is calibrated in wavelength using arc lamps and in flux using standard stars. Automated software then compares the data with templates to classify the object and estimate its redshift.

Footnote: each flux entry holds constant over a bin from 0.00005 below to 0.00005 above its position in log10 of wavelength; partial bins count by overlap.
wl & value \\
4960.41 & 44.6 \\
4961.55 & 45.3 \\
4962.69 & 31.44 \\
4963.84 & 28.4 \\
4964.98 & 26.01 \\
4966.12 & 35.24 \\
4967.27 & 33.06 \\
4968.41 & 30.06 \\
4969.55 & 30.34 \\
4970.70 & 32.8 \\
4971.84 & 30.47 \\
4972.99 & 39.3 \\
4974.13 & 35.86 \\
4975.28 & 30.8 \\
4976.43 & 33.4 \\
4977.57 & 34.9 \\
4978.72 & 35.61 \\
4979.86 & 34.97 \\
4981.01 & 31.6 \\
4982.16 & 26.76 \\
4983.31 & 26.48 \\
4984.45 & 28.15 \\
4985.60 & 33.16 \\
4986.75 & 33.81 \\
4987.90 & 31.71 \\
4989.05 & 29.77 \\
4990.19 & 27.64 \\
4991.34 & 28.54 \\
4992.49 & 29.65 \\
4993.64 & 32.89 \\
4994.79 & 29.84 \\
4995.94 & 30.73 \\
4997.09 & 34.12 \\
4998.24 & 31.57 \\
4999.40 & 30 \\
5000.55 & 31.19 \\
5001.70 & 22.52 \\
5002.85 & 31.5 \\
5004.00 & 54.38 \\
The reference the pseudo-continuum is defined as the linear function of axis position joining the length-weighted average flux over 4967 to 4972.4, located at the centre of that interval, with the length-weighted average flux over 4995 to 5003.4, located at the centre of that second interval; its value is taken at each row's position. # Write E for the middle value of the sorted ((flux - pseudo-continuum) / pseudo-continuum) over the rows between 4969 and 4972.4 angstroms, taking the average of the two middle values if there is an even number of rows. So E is -0.024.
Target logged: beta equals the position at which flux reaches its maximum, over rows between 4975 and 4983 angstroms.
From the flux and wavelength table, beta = 4978.72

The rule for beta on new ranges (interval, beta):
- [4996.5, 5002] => 4997.09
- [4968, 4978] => 4972.99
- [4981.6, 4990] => 4986.75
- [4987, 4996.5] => 4993.64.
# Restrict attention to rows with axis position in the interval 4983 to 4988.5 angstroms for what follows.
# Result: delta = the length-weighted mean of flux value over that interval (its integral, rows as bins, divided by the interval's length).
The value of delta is 30.9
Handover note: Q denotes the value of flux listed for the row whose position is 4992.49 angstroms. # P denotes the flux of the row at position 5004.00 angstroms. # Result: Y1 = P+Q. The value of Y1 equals 84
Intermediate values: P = 54.38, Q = 29.65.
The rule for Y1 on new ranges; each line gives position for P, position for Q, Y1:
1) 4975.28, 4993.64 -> 64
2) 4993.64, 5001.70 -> 55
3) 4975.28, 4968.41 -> 61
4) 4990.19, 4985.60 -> 61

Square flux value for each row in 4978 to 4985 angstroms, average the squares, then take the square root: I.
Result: 30.8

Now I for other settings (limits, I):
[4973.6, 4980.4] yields 34.3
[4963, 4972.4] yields 30.9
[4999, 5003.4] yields 29.0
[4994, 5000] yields 31.3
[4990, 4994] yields 29.7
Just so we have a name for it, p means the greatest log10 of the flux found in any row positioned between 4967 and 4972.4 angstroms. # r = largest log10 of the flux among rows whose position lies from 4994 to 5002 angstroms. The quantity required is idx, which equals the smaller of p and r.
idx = 1.519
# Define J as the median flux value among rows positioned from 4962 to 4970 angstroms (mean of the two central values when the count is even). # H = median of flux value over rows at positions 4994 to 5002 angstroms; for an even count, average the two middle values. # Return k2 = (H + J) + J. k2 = 91.4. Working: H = 30.7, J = 30.3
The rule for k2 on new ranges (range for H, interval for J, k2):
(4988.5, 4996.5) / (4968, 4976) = 91.4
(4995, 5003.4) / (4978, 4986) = 94.4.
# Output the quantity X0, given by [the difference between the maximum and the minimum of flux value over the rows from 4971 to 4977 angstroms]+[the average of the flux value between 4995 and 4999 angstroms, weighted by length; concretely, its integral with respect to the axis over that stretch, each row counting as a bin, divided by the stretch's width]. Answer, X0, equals 41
